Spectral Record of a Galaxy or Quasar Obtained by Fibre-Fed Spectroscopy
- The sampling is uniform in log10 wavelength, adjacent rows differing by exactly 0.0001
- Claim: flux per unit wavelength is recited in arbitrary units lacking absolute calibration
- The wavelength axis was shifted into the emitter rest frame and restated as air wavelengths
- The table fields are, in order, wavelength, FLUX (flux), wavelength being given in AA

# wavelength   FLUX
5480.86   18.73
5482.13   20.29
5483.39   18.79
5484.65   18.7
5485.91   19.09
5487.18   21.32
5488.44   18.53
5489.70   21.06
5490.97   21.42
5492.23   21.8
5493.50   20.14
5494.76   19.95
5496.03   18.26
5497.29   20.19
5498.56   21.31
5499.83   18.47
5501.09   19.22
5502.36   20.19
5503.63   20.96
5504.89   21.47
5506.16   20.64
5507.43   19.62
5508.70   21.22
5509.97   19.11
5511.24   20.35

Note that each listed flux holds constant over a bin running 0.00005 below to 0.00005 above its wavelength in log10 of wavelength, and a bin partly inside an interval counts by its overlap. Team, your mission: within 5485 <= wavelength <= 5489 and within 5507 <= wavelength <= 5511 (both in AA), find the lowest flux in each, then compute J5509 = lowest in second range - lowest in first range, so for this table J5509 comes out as 0.6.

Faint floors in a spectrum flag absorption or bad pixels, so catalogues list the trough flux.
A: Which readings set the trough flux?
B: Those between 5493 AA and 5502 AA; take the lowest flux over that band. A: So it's 18.26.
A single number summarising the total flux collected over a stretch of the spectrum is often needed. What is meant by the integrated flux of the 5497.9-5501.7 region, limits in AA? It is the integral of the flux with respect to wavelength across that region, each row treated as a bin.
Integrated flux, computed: 74.7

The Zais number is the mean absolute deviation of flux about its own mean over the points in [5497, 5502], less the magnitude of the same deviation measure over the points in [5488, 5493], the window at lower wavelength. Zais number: -0.1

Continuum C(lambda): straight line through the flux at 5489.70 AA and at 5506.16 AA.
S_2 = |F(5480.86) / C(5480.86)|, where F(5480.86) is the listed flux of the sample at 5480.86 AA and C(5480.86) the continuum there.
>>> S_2 0.88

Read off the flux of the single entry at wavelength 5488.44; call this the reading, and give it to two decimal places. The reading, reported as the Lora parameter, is 18.53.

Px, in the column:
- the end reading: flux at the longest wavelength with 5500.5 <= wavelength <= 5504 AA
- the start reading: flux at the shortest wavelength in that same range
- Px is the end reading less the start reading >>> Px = 1.7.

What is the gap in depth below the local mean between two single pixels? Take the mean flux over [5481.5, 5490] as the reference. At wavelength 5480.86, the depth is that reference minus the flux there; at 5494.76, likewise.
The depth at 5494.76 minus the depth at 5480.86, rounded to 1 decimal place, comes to -1.2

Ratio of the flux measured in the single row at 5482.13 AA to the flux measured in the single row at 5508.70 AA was 0.96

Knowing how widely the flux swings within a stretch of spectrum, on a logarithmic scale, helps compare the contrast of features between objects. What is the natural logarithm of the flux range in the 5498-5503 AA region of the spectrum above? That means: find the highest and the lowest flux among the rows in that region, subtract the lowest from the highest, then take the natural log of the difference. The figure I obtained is 1.04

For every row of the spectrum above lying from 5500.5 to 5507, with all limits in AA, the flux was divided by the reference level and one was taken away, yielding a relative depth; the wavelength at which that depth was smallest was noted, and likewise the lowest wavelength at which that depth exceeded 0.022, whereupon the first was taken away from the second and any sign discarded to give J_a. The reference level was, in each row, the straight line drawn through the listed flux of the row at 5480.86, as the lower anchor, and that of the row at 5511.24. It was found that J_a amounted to 2.5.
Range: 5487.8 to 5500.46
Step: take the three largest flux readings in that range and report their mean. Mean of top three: 21.5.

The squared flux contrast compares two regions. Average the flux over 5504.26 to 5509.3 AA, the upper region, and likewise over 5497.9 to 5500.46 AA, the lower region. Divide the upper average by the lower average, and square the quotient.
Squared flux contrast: 1.09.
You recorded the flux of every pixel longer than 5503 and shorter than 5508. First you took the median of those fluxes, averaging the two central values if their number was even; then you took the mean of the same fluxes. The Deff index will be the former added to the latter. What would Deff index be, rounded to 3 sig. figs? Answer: 41.5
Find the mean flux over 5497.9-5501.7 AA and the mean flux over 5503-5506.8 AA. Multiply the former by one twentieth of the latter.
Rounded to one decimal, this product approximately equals 20.7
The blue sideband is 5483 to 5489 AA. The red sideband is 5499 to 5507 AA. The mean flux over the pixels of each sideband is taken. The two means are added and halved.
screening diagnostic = 19.7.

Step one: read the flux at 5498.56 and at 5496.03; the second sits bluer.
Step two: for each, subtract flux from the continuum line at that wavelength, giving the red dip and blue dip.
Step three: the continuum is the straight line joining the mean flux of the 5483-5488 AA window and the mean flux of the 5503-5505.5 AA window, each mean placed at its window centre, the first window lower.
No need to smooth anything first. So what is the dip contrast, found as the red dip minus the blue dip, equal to -2.8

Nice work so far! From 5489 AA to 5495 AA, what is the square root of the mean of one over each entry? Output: 0.219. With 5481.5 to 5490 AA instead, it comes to 0.226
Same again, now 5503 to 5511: 0.221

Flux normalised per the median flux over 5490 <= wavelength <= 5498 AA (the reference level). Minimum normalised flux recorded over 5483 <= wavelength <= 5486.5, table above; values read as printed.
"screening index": 0.93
